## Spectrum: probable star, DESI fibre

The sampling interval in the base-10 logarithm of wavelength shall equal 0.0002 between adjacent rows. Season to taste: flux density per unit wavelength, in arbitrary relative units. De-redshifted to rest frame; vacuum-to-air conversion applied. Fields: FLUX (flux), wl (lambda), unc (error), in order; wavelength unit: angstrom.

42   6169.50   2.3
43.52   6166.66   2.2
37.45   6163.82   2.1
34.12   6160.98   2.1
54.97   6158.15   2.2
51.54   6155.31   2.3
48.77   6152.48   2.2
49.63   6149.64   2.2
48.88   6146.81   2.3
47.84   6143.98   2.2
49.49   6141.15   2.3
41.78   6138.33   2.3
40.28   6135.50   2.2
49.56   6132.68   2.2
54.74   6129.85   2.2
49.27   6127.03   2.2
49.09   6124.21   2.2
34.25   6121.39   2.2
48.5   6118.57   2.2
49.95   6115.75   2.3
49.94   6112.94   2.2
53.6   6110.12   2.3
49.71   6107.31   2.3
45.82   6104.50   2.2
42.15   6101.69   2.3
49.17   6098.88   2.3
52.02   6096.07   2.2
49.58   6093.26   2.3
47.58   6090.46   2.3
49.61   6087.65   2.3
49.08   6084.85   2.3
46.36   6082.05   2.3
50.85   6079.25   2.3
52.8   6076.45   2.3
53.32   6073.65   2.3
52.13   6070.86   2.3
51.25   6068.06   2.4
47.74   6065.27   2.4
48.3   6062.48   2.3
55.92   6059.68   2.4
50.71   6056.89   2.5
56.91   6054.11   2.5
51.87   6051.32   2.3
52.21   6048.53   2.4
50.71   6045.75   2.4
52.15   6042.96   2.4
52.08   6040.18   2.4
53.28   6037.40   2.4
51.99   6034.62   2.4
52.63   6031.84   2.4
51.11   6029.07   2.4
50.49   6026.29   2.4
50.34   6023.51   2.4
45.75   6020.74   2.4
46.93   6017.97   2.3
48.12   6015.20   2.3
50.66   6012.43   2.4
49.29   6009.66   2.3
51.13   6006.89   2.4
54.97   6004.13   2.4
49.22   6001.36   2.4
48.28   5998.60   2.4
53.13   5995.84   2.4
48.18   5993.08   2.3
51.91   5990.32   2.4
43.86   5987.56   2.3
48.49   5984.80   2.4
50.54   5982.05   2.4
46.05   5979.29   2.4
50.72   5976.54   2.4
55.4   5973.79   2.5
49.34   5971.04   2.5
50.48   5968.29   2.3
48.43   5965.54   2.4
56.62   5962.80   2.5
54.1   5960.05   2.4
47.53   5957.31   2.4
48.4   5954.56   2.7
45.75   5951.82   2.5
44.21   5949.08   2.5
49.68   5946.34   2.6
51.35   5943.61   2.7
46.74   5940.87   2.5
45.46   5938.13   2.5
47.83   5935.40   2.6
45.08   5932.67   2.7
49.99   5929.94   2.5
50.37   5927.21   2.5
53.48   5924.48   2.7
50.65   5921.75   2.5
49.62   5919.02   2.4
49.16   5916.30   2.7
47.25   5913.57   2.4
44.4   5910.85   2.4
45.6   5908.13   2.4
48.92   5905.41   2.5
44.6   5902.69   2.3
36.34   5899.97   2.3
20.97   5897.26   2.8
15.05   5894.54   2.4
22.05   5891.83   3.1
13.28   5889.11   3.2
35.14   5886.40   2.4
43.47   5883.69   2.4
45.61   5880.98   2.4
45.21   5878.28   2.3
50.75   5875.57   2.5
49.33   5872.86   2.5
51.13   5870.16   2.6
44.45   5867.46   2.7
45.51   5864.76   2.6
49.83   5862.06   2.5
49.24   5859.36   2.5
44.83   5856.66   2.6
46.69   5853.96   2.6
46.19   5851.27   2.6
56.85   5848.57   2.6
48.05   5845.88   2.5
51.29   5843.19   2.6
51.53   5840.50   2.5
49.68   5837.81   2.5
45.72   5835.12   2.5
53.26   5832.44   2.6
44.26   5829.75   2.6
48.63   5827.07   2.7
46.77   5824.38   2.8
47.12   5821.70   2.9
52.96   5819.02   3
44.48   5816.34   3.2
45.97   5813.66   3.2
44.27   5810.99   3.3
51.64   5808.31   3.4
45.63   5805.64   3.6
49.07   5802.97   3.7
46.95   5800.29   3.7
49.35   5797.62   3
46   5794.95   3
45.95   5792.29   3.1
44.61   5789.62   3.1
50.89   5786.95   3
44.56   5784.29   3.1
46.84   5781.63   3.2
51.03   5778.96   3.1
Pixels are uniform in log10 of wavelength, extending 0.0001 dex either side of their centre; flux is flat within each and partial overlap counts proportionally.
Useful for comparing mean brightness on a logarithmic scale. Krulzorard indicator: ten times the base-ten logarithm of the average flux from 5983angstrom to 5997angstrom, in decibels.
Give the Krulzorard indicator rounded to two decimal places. 16.91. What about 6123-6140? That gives 16.76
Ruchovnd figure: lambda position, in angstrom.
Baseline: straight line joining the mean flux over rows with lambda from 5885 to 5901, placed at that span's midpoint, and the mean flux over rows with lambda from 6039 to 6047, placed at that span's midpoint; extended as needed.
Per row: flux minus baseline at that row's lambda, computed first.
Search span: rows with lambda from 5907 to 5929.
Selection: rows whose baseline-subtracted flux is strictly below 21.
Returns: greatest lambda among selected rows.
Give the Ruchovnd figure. 5927.21 angstrom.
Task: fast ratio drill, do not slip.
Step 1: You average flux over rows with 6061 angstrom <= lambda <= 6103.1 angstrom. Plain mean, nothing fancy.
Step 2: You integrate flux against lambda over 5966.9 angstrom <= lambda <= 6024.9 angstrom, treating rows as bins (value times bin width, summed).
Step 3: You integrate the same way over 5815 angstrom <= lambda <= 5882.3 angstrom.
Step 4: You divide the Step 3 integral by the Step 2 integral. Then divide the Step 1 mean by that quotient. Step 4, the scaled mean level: 44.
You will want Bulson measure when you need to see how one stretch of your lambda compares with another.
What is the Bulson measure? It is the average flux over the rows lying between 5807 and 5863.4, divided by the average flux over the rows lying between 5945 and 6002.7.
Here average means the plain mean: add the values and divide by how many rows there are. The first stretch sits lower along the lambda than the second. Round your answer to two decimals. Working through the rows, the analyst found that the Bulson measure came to 0.98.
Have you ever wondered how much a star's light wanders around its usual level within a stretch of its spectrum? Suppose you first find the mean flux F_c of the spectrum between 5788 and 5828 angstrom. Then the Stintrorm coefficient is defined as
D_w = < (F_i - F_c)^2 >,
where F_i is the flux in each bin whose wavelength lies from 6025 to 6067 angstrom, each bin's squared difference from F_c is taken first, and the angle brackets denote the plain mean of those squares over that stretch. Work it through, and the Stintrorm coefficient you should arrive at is 26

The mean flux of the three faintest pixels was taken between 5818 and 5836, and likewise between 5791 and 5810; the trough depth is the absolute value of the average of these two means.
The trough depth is 45.7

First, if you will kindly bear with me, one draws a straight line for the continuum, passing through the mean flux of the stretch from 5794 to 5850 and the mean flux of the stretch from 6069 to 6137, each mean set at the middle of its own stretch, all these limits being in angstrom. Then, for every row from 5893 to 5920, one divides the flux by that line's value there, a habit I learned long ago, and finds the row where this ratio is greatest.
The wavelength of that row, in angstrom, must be 5919.02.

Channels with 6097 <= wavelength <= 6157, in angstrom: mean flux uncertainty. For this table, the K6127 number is 2.24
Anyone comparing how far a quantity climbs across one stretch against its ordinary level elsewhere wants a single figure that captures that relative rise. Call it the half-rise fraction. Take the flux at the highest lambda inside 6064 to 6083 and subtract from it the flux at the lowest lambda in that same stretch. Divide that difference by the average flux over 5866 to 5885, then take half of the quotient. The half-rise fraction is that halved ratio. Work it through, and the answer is -0.01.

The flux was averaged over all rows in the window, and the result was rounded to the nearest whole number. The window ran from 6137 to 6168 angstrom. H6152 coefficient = 46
